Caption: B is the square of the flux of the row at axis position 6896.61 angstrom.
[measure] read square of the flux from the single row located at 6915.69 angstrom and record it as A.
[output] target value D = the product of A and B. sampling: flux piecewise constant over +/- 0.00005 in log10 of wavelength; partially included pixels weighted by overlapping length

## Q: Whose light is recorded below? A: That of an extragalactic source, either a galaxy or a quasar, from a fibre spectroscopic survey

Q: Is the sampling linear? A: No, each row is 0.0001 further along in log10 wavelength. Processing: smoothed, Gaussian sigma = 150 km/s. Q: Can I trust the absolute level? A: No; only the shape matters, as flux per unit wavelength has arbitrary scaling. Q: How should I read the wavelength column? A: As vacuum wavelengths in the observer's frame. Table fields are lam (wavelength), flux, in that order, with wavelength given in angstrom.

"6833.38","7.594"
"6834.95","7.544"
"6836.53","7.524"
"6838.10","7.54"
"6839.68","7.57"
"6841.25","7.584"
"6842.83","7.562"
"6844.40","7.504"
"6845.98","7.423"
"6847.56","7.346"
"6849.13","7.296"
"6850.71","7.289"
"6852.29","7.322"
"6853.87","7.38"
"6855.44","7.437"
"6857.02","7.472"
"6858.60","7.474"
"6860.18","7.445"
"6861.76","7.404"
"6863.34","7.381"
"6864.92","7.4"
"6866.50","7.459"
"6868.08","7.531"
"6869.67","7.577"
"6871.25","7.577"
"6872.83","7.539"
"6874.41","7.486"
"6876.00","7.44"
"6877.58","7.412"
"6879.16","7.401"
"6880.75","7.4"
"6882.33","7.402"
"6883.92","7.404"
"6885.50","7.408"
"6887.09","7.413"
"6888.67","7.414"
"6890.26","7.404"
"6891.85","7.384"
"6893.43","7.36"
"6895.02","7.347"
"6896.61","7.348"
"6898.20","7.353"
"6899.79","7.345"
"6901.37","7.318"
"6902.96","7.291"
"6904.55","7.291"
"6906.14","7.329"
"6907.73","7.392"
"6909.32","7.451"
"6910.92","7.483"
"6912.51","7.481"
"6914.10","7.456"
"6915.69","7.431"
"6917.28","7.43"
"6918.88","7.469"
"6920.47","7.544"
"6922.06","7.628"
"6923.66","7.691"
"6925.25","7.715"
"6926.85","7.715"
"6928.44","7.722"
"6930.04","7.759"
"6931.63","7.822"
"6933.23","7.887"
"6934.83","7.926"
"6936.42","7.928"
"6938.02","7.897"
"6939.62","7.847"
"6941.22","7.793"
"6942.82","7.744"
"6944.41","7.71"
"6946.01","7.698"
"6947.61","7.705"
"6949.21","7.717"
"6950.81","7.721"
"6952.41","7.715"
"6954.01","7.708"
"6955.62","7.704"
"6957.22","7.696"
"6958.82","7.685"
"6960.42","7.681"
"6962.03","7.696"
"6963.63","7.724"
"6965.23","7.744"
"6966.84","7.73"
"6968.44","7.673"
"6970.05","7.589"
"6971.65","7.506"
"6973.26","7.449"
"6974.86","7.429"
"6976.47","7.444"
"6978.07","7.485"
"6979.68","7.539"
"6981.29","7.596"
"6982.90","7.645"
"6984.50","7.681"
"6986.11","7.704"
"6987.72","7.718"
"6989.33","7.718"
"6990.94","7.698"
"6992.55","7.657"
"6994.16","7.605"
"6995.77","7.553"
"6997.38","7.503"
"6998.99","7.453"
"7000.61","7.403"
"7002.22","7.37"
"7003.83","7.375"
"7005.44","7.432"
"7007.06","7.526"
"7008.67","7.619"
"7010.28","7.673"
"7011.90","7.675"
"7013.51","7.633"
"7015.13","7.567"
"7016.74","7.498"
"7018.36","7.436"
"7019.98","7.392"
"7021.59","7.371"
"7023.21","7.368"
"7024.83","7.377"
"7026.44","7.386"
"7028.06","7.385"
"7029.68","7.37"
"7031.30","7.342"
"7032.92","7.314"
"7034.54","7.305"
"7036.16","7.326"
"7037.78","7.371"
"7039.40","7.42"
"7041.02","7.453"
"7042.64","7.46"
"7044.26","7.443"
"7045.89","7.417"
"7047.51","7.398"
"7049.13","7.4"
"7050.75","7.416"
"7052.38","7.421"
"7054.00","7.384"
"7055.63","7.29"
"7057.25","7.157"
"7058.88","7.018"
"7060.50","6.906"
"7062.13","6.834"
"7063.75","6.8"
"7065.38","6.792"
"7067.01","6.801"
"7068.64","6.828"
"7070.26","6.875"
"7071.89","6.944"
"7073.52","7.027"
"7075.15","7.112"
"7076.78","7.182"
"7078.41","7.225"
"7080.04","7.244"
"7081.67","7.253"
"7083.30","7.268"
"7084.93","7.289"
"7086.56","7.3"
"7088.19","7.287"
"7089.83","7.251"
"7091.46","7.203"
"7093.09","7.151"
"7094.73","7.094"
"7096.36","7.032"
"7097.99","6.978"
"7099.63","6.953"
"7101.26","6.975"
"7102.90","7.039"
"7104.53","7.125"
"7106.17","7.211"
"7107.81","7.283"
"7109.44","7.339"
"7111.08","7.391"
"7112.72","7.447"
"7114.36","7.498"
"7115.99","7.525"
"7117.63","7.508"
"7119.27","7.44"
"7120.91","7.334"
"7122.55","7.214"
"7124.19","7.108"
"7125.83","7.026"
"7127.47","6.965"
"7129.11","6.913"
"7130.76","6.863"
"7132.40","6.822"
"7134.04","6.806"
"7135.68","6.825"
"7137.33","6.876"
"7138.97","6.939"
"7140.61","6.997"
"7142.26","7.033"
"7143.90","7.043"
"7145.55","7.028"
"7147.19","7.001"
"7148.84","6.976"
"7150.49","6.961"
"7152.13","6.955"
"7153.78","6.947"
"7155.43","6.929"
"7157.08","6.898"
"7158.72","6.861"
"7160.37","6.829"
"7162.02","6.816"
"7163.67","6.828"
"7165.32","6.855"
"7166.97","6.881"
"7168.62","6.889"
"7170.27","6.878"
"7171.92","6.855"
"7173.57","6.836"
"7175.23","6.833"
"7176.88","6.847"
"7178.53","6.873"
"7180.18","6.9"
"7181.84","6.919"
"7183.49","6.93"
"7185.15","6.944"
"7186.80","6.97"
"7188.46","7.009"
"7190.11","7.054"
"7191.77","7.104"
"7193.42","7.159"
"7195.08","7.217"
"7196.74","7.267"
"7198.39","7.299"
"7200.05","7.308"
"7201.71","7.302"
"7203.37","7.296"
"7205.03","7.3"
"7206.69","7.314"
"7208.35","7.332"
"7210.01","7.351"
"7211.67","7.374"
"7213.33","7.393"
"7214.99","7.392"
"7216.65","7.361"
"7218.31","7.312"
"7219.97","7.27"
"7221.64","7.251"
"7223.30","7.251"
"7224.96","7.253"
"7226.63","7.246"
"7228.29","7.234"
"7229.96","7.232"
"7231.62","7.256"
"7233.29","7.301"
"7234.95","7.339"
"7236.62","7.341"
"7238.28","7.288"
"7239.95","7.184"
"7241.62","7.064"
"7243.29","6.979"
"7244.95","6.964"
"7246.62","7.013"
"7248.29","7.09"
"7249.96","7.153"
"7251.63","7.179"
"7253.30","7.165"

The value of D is 2981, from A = 55.2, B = 54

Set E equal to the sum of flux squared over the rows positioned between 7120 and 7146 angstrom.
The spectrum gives 781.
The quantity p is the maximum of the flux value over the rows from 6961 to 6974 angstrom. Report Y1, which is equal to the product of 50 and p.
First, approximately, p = 7.744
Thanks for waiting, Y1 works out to 387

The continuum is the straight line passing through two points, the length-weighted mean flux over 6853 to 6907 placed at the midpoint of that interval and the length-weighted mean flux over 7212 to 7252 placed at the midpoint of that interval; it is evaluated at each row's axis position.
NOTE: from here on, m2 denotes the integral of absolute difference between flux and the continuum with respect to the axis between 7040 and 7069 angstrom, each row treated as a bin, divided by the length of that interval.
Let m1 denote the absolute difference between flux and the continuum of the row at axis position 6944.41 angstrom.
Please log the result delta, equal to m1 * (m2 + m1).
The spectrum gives 0.187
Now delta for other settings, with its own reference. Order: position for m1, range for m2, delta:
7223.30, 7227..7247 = 0.003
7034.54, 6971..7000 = 0.006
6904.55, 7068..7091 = 0.029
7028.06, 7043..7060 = 0.009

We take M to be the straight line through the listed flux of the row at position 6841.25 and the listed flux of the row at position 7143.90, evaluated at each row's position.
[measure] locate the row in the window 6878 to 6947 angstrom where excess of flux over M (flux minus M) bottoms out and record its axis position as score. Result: 6902.96 angstrom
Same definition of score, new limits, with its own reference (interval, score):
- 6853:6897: 6853.87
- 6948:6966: 6960.42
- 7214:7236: 7228.29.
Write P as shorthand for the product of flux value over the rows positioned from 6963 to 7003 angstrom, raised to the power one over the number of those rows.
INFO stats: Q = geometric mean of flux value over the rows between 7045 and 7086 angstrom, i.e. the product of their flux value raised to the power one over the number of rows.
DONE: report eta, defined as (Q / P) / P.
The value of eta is 0.124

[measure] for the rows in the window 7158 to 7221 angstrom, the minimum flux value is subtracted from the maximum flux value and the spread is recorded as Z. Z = 0.6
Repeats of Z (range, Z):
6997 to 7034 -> 0.4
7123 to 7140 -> 0.3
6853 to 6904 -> 0.3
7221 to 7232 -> 0.0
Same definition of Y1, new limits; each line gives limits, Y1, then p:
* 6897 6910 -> 373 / 7.451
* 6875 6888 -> 372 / 7.44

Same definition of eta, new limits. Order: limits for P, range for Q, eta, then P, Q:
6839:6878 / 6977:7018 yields 0.136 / 7.45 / 7.57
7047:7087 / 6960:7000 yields 0.150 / 7.12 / 7.61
